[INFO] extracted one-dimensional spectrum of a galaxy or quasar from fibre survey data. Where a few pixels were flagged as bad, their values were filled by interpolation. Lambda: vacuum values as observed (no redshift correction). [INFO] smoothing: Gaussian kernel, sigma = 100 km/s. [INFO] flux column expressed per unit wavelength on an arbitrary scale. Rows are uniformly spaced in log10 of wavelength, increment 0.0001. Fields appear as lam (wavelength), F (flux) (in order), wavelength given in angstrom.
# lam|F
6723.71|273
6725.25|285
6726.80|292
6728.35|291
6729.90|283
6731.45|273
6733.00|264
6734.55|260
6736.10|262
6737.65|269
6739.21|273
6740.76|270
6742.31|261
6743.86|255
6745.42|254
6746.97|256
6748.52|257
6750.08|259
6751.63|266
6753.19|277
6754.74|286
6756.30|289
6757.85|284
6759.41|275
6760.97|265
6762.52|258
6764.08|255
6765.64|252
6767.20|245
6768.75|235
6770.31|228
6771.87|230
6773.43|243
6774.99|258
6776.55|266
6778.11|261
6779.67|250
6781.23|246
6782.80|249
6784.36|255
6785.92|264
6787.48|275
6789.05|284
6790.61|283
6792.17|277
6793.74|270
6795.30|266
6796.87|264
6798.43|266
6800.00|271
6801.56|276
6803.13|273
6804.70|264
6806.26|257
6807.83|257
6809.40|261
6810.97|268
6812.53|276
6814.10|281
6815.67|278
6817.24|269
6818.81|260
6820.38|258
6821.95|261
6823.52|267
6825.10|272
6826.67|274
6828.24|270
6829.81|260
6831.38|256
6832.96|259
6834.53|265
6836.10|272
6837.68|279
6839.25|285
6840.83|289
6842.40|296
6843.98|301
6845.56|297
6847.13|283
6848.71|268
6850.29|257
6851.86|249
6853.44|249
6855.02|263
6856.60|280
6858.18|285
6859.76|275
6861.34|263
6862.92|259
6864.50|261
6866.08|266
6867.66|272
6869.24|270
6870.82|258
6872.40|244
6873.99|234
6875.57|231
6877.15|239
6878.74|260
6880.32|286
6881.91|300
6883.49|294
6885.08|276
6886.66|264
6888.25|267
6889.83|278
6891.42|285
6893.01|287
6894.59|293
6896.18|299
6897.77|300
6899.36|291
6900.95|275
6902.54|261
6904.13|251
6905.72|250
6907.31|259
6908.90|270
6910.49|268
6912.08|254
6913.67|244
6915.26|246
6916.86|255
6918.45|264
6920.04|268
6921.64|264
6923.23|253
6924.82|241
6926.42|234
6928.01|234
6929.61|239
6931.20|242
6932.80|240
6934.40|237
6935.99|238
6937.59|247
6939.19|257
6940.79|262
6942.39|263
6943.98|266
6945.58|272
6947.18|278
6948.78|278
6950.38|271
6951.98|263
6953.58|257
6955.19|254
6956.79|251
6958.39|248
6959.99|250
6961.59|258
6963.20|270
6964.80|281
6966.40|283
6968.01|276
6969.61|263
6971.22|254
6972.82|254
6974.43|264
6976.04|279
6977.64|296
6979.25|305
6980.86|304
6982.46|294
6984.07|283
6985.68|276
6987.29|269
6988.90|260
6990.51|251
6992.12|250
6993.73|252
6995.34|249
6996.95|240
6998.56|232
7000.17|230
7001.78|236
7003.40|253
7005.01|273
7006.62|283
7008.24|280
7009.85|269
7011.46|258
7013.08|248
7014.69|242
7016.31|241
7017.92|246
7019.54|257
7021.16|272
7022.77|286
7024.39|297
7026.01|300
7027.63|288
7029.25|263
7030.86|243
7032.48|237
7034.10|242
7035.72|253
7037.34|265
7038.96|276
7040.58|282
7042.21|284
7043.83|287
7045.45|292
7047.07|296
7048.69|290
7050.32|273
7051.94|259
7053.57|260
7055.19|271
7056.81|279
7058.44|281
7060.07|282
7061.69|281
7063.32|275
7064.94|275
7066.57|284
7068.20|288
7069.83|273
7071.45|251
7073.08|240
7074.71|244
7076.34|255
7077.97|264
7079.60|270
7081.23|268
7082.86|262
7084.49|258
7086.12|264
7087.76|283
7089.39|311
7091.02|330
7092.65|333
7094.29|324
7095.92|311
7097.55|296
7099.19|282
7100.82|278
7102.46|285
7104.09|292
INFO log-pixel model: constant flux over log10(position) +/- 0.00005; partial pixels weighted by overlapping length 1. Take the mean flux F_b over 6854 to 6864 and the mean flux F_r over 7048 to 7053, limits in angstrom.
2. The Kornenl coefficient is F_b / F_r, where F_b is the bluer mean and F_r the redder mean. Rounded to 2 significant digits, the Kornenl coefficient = 0.99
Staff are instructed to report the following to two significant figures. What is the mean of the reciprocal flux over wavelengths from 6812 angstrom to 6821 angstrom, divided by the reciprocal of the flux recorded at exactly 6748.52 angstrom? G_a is 0.95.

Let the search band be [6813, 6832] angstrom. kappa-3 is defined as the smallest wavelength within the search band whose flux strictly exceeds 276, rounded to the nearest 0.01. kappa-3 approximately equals 6814.10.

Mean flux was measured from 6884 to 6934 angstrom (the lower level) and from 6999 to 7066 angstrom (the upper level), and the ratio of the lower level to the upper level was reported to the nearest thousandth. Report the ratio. 0.980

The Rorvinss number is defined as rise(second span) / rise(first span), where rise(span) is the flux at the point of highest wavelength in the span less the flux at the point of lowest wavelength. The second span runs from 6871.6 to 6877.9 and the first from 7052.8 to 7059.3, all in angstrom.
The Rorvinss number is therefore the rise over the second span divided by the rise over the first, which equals -0.2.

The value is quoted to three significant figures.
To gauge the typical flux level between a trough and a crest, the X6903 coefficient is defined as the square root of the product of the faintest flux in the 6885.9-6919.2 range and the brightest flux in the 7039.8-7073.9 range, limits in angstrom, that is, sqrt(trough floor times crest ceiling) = 269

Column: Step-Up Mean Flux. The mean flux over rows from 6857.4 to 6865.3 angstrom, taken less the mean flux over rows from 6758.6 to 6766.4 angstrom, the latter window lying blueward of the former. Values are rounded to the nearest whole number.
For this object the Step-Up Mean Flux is 8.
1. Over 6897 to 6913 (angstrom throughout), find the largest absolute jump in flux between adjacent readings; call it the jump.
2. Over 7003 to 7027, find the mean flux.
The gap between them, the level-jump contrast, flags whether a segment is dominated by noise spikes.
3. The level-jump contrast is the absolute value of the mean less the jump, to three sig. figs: 251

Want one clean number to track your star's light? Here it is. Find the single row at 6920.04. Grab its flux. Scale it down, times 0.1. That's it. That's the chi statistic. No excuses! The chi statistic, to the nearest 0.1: 26.8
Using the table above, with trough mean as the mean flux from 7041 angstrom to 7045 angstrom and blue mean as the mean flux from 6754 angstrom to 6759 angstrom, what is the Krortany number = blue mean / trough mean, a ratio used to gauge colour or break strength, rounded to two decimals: 1.00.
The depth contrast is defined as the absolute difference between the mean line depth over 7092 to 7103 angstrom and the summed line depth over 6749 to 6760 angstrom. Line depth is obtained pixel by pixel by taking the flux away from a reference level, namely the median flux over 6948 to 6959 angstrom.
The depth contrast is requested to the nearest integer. 93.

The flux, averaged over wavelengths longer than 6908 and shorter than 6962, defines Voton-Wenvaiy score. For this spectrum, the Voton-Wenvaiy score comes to 255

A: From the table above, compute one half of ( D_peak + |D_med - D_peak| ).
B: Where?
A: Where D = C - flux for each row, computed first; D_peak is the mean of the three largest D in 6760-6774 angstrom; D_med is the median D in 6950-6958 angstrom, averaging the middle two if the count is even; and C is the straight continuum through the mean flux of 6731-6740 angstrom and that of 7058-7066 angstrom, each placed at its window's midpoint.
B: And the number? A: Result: 28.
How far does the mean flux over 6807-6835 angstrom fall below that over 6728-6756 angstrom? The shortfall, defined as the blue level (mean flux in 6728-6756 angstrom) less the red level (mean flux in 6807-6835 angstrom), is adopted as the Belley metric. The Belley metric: 1.3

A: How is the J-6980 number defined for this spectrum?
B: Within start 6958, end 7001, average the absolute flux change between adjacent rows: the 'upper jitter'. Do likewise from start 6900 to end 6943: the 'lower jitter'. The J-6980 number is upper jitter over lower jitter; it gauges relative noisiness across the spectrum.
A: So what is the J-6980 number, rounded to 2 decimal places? 1.15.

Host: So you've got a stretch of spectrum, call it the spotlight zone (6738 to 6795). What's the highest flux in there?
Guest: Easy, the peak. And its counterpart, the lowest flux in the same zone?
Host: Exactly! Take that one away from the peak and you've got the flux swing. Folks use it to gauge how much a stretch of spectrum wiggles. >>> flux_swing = 61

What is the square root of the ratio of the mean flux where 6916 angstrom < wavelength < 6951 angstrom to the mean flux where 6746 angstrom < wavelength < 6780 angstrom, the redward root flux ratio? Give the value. 0.99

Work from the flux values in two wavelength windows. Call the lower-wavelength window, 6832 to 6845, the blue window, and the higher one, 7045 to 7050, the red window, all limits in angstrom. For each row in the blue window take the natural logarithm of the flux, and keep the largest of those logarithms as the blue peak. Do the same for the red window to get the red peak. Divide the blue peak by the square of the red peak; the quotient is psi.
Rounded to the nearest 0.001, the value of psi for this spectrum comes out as 0.176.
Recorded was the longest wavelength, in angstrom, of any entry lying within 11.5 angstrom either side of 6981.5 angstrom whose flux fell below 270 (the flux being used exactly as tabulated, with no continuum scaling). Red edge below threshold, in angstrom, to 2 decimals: 6992.12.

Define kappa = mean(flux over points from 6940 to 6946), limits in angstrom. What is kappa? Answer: 266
